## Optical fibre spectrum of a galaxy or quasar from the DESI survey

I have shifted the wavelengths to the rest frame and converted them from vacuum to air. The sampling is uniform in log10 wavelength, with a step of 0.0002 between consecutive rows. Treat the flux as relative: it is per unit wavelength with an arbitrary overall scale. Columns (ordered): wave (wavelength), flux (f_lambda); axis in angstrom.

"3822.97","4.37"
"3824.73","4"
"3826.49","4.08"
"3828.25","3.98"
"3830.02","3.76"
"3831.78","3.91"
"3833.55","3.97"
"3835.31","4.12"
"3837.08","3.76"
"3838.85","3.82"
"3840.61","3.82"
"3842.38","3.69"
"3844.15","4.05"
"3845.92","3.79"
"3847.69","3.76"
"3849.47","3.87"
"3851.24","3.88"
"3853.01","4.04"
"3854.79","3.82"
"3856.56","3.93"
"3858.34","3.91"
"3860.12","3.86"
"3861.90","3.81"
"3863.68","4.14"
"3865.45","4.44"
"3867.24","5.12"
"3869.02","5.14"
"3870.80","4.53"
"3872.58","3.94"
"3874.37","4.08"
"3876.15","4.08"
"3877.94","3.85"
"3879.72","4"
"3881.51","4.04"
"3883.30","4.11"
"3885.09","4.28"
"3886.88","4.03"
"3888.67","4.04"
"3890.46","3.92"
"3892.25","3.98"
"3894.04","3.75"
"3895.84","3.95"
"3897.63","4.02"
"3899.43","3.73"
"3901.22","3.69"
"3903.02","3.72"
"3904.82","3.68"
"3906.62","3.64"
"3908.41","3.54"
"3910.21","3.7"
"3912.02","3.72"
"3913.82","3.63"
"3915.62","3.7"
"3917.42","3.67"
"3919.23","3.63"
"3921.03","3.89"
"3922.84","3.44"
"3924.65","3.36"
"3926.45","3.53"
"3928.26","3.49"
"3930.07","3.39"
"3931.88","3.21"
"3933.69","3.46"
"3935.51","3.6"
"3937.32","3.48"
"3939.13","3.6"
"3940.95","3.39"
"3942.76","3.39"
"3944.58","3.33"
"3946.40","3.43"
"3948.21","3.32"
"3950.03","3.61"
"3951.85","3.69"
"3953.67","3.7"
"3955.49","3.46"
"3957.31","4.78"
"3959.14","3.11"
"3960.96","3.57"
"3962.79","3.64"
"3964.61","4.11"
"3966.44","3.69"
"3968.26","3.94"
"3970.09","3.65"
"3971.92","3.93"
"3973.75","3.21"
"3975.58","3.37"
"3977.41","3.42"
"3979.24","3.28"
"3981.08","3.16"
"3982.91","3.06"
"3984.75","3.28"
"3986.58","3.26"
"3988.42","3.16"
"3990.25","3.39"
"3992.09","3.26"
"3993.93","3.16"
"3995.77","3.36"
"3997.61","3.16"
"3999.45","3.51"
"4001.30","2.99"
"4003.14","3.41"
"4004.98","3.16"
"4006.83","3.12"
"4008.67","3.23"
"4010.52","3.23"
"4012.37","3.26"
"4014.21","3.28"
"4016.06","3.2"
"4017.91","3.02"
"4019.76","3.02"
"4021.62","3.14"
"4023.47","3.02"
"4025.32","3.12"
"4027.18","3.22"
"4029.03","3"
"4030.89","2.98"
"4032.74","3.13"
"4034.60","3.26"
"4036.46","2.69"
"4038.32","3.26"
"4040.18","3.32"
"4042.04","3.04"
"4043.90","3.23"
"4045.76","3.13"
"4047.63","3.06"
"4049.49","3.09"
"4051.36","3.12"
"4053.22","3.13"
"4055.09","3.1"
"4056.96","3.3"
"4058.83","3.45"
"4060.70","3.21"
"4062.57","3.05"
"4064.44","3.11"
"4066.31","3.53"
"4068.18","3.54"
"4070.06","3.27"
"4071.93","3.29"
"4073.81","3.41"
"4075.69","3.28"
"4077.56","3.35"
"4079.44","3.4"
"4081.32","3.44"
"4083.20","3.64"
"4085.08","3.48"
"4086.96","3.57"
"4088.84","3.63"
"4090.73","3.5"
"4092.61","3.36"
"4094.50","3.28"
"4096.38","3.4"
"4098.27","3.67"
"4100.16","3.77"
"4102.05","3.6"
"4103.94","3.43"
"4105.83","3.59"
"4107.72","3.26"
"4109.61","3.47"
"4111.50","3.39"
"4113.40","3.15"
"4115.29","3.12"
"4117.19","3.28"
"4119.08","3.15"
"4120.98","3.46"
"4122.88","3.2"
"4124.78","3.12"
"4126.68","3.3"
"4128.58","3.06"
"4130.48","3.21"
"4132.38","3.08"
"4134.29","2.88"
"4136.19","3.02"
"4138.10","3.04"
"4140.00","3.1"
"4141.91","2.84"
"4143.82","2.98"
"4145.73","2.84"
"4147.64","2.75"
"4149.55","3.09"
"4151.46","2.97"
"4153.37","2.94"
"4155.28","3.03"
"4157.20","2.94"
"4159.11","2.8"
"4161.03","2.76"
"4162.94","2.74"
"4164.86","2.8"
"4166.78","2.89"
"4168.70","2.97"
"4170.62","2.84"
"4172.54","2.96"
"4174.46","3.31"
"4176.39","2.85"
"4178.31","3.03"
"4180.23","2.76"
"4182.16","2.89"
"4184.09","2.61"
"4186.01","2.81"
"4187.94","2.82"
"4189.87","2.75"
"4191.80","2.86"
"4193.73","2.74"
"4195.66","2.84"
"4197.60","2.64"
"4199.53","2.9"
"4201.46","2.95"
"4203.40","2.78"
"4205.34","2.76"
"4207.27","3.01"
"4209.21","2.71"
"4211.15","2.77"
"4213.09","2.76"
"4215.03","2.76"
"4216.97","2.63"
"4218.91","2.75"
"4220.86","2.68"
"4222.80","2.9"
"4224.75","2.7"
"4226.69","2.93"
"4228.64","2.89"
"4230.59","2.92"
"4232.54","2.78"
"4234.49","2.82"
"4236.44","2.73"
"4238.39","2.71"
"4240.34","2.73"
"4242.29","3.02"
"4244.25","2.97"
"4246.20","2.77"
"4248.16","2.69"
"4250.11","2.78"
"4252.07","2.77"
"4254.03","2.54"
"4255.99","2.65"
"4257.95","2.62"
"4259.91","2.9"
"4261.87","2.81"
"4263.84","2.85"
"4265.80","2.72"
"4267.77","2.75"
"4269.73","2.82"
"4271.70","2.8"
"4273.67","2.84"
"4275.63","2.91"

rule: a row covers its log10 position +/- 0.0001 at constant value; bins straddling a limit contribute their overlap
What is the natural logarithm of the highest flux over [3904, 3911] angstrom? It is 1.31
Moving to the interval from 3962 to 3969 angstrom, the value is 1.41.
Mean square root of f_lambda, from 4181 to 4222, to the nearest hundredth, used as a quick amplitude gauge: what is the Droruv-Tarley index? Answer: 1.67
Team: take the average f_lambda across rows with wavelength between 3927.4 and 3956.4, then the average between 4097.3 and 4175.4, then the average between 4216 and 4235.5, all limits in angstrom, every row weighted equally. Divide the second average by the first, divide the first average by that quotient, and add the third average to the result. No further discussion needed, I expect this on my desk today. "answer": 6.7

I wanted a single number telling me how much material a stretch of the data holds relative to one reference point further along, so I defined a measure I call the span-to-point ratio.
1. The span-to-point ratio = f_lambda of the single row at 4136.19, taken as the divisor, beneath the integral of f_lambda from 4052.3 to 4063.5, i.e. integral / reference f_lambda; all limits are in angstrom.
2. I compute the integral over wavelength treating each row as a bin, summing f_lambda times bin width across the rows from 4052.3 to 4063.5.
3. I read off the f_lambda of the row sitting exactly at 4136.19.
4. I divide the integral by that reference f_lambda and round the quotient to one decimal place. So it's 11.9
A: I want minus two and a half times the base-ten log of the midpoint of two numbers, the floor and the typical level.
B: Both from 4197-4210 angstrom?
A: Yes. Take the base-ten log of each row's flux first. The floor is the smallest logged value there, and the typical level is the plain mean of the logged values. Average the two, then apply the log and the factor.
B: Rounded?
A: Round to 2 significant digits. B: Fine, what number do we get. 0.90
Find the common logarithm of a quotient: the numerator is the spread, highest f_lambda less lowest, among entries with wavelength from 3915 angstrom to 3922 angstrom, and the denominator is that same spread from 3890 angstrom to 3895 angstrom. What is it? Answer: 0.053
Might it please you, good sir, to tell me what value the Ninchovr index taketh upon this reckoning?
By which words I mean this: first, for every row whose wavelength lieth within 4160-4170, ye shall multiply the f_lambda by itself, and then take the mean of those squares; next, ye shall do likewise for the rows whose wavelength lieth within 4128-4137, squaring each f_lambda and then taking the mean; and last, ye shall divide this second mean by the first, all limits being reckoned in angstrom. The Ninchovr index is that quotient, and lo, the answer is 1.16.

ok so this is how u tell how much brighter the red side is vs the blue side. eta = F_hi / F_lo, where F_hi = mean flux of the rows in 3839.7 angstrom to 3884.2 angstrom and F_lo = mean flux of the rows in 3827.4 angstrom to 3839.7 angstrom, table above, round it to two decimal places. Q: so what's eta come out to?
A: 1.04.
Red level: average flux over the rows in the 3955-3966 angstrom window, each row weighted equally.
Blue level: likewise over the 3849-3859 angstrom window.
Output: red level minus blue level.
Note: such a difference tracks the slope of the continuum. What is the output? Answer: -0.13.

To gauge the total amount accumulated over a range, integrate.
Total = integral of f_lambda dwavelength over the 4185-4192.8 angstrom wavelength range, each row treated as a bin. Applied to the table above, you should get 22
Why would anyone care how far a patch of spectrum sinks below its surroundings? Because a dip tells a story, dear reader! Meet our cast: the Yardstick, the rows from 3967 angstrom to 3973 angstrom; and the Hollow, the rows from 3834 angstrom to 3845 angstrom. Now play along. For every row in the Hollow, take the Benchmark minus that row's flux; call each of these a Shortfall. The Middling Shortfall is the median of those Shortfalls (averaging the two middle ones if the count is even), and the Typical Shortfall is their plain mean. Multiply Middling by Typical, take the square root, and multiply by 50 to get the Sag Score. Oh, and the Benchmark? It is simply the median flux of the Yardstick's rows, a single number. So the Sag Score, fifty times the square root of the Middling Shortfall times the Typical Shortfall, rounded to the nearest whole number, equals 4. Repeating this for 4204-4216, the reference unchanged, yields 58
